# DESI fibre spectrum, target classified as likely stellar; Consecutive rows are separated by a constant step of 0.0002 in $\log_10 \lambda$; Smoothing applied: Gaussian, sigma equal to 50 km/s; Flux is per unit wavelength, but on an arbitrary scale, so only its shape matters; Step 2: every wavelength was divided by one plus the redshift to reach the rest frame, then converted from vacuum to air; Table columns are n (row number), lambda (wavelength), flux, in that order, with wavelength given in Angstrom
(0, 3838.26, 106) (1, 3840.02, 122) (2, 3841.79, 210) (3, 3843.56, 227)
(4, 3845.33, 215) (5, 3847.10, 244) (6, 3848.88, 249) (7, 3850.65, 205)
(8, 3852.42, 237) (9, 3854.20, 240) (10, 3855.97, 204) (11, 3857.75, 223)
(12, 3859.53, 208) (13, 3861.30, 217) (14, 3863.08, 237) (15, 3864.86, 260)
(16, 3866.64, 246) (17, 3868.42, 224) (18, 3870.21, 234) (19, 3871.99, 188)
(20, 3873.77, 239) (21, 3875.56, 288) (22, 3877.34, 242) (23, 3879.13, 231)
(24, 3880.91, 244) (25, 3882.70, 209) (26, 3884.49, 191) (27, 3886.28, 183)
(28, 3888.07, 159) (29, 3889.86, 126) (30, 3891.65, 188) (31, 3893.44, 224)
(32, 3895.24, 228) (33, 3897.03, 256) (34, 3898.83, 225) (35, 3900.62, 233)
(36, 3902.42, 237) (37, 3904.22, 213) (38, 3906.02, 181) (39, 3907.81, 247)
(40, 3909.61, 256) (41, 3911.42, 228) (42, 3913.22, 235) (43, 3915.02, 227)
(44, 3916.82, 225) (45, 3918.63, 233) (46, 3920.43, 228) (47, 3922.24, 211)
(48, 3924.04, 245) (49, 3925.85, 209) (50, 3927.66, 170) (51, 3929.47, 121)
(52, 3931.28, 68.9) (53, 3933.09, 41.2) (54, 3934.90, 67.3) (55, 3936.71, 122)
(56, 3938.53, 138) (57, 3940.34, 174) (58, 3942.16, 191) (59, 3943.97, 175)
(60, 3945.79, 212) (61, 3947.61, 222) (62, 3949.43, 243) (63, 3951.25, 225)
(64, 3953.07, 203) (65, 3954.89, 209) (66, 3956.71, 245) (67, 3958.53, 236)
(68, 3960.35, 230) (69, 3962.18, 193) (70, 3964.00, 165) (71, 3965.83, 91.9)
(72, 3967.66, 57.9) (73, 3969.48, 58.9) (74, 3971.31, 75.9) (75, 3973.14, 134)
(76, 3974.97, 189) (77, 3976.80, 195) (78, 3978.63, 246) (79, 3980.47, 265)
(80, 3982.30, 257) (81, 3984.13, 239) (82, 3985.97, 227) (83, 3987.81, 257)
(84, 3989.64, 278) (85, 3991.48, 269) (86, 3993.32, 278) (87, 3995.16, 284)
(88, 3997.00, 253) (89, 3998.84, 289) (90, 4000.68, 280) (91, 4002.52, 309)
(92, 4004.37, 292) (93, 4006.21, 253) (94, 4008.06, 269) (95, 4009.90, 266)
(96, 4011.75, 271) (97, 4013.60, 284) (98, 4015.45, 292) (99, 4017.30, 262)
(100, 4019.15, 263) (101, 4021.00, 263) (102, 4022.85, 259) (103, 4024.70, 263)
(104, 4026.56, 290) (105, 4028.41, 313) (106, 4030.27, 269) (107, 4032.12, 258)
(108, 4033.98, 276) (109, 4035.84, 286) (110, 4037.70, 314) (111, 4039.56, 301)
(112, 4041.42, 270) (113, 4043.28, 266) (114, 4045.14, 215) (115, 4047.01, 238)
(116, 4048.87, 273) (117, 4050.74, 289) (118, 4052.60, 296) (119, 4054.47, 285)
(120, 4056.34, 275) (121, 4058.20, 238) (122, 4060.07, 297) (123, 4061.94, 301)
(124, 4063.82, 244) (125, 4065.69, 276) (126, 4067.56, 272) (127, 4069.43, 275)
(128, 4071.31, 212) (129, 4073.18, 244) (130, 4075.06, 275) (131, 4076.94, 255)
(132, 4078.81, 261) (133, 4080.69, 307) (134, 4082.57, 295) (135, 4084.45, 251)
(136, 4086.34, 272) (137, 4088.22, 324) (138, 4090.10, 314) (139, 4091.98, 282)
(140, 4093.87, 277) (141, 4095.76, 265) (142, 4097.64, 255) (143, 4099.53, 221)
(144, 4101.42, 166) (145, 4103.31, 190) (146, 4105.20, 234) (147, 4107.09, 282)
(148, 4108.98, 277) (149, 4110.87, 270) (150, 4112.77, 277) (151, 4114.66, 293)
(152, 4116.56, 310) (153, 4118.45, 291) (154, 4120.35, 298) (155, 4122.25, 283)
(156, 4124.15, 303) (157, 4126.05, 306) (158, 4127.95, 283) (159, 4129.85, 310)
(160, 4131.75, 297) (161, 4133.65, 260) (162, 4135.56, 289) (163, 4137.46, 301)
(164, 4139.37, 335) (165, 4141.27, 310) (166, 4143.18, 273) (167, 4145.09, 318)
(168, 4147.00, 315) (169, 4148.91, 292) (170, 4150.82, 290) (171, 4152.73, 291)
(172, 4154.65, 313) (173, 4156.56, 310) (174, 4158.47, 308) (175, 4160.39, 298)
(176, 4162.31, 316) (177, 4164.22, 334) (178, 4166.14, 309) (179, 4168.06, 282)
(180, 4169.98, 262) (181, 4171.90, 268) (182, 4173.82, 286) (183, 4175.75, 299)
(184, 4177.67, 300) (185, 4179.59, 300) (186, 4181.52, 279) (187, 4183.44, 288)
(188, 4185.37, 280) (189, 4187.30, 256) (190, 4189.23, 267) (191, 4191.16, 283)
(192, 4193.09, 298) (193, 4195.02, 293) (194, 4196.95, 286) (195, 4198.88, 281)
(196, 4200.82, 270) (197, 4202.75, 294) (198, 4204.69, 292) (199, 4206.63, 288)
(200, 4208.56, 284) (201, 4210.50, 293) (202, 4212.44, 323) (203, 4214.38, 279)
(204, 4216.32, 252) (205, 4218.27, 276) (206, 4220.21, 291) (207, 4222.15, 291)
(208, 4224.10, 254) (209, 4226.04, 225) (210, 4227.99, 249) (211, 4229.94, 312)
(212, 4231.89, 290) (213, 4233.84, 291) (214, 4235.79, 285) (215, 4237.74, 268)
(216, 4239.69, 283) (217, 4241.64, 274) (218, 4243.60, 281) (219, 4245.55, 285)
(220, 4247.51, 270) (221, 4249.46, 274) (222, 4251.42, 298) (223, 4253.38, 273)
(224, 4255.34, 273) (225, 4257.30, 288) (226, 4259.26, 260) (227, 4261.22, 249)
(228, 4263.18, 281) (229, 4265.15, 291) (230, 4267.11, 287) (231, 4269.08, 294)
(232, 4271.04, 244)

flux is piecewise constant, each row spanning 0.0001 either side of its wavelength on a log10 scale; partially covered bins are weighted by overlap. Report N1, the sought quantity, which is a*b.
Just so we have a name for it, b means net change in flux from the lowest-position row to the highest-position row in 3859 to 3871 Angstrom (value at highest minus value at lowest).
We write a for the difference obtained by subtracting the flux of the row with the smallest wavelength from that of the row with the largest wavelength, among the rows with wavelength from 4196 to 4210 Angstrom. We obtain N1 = -52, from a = -2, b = 26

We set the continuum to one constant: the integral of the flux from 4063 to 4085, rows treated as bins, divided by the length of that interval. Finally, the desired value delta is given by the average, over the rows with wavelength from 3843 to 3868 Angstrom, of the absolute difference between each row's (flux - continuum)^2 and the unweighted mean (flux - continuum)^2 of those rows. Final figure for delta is 1091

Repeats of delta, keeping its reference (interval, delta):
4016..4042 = 667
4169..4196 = 426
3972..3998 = 2981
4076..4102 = 1688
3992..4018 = 359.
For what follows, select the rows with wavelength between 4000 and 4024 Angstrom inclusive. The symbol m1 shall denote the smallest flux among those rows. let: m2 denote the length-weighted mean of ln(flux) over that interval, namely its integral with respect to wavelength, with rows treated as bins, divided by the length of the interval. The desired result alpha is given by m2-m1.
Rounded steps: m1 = 253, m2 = 5.61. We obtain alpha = -247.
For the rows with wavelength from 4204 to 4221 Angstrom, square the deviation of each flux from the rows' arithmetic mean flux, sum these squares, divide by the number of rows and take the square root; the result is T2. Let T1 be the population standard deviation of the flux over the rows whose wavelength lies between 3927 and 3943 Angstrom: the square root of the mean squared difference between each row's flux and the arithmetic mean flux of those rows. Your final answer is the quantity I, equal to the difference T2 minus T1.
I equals -32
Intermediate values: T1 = 50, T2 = 17.6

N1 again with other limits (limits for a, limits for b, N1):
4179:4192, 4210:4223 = 34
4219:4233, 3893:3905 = 11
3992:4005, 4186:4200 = 350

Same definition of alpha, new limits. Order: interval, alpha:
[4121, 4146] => -254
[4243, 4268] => -243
